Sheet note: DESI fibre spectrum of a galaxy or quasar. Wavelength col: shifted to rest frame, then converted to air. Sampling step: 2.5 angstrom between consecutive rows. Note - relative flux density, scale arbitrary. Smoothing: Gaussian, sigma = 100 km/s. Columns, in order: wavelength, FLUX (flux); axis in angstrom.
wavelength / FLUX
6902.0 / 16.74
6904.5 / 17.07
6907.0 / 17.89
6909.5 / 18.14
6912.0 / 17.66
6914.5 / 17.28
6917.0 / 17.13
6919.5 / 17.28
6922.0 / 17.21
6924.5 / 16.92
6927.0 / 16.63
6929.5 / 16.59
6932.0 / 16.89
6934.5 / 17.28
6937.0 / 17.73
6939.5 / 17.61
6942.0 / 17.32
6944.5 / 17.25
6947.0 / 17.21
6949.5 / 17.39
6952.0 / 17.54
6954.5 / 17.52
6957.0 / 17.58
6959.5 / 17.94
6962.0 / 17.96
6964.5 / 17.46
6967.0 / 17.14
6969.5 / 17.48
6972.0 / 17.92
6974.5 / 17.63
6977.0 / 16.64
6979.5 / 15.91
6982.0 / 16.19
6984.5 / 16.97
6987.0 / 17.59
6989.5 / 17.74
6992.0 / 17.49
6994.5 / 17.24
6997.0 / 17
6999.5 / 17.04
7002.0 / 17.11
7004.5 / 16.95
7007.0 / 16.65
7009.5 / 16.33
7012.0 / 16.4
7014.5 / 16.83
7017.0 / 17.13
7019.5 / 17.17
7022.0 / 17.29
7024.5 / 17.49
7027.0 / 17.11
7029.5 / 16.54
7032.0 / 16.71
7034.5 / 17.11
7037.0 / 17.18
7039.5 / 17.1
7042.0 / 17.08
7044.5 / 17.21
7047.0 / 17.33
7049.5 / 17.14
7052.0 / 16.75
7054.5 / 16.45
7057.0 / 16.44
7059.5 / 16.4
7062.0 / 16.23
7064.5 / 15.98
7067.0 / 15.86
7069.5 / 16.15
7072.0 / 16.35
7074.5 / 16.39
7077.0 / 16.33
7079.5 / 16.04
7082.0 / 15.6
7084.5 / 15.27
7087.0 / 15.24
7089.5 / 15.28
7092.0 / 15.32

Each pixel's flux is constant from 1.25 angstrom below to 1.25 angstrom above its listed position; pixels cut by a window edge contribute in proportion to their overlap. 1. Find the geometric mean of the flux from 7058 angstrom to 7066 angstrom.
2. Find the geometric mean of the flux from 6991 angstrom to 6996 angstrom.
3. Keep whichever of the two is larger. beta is 17.4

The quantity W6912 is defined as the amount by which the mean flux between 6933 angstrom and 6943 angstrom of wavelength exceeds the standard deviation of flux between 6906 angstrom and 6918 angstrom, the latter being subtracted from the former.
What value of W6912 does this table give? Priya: 17.1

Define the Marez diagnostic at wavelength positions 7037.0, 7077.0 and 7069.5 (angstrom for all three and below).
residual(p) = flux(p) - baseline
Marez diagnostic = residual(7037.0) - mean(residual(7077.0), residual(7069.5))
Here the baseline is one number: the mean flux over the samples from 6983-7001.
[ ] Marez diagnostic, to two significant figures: 0.94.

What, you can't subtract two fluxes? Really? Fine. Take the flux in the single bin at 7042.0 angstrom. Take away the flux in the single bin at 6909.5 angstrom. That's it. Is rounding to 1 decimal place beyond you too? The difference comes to -1.1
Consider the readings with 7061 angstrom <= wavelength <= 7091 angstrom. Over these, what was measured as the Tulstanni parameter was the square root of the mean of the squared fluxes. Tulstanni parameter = 15.9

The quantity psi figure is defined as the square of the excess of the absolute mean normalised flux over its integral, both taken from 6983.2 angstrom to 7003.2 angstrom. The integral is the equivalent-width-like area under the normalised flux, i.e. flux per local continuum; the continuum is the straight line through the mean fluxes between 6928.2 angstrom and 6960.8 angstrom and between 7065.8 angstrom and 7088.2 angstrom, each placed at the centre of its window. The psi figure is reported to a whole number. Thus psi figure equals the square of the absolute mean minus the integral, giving 380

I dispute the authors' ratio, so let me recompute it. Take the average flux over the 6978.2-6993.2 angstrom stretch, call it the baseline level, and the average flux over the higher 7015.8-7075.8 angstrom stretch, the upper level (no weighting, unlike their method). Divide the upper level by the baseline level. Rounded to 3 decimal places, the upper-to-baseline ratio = 0.988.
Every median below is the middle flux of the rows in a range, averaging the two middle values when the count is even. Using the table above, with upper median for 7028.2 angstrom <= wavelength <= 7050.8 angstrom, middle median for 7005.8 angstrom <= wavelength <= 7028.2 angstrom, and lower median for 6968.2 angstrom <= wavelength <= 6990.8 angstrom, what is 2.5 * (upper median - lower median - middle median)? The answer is -43.7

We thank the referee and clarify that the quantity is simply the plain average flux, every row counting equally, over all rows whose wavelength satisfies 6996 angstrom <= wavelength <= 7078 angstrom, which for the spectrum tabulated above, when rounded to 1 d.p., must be 16.8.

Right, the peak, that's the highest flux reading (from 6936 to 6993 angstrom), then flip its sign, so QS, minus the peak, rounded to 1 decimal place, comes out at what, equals -18.0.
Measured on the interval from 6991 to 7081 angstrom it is -17.5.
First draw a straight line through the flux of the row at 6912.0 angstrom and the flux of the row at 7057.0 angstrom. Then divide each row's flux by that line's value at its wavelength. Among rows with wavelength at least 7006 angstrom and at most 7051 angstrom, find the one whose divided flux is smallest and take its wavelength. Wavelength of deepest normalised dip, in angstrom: 7009.5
